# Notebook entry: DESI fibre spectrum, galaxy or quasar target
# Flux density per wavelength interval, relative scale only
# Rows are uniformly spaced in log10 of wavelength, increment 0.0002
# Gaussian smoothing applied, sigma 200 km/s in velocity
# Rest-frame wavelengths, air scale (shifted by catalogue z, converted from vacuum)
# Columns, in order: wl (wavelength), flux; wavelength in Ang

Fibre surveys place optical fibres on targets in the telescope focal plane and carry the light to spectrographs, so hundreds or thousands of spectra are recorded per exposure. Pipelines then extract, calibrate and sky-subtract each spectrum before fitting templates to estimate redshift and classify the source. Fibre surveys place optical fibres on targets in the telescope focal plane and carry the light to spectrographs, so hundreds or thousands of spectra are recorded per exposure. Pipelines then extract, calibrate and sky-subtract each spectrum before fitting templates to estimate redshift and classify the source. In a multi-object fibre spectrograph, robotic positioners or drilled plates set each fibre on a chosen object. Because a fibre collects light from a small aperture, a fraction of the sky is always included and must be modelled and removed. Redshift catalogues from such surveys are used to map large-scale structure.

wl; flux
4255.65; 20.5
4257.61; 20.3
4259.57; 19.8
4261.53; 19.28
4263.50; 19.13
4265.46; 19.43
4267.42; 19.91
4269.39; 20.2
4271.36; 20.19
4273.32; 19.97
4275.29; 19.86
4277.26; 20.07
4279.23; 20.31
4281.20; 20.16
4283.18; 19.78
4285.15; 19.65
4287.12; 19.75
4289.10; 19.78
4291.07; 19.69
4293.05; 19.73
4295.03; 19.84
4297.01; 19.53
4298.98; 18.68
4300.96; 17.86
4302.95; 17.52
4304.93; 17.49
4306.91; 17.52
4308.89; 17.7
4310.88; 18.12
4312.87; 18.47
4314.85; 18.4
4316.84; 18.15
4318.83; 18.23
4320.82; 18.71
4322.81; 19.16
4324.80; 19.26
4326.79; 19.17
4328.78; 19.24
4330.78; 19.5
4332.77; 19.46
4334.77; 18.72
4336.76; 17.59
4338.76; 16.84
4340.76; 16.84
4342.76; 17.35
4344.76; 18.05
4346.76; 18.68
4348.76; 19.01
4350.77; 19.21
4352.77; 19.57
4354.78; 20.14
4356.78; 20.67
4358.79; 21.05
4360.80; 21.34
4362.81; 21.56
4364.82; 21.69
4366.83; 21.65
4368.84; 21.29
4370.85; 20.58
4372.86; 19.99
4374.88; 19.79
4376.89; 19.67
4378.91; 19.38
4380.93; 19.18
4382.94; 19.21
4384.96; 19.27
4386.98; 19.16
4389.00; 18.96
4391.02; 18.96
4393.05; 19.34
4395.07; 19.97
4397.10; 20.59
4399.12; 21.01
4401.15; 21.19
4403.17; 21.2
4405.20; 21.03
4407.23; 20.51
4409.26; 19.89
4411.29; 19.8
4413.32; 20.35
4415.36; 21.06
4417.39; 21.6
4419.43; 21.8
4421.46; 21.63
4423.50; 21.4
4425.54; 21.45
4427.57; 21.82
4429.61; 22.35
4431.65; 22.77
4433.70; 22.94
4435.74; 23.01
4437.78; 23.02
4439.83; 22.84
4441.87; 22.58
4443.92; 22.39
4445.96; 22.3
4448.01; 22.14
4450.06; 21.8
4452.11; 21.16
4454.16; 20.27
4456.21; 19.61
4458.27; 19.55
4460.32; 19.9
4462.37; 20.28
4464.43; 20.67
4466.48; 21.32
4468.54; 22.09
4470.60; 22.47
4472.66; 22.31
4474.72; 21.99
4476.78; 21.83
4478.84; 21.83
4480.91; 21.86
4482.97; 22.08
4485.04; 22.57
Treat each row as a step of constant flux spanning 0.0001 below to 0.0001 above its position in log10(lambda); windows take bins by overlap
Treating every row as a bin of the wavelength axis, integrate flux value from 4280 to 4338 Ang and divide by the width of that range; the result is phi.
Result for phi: 18.9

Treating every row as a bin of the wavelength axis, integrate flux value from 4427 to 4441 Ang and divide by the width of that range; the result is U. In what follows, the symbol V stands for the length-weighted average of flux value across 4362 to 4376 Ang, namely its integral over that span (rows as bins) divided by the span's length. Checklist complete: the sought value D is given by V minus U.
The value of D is -1.8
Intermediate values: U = 22.7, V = 20.9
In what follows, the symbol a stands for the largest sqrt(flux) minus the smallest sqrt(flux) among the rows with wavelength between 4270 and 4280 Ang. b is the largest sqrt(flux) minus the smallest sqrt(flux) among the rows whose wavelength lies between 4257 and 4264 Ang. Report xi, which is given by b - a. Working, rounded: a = 0.050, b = 0.13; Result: 0.08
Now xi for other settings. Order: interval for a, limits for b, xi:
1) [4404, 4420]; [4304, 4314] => -0.10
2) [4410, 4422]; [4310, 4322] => -0.15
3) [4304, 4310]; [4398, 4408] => 0.05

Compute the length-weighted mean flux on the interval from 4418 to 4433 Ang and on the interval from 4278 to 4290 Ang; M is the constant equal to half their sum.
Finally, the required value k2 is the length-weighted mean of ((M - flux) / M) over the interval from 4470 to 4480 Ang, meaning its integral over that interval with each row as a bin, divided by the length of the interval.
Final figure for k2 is -0.06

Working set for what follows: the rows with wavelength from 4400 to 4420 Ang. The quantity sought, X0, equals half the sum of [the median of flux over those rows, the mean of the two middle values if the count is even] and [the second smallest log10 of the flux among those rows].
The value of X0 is 11.2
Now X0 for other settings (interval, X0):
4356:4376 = 11.2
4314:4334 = 10.2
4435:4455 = 11.8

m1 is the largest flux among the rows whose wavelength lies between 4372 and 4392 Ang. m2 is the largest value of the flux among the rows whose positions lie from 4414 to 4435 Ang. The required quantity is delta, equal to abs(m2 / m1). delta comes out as 1.15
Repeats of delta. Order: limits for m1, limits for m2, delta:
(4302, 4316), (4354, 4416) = 1.17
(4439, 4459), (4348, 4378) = 0.95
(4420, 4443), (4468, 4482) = 0.98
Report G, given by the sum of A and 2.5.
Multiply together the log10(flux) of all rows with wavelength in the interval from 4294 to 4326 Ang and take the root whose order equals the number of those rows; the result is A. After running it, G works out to 3.76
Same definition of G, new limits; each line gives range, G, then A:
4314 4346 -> 3.76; 1.26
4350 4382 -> 3.81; 1.31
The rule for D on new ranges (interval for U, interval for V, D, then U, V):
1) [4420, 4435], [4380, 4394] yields -2.9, 22.1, 19.2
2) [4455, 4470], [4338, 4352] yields -2.5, 20.5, 18.0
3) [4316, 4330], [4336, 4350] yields -1.1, 18.9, 17.8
